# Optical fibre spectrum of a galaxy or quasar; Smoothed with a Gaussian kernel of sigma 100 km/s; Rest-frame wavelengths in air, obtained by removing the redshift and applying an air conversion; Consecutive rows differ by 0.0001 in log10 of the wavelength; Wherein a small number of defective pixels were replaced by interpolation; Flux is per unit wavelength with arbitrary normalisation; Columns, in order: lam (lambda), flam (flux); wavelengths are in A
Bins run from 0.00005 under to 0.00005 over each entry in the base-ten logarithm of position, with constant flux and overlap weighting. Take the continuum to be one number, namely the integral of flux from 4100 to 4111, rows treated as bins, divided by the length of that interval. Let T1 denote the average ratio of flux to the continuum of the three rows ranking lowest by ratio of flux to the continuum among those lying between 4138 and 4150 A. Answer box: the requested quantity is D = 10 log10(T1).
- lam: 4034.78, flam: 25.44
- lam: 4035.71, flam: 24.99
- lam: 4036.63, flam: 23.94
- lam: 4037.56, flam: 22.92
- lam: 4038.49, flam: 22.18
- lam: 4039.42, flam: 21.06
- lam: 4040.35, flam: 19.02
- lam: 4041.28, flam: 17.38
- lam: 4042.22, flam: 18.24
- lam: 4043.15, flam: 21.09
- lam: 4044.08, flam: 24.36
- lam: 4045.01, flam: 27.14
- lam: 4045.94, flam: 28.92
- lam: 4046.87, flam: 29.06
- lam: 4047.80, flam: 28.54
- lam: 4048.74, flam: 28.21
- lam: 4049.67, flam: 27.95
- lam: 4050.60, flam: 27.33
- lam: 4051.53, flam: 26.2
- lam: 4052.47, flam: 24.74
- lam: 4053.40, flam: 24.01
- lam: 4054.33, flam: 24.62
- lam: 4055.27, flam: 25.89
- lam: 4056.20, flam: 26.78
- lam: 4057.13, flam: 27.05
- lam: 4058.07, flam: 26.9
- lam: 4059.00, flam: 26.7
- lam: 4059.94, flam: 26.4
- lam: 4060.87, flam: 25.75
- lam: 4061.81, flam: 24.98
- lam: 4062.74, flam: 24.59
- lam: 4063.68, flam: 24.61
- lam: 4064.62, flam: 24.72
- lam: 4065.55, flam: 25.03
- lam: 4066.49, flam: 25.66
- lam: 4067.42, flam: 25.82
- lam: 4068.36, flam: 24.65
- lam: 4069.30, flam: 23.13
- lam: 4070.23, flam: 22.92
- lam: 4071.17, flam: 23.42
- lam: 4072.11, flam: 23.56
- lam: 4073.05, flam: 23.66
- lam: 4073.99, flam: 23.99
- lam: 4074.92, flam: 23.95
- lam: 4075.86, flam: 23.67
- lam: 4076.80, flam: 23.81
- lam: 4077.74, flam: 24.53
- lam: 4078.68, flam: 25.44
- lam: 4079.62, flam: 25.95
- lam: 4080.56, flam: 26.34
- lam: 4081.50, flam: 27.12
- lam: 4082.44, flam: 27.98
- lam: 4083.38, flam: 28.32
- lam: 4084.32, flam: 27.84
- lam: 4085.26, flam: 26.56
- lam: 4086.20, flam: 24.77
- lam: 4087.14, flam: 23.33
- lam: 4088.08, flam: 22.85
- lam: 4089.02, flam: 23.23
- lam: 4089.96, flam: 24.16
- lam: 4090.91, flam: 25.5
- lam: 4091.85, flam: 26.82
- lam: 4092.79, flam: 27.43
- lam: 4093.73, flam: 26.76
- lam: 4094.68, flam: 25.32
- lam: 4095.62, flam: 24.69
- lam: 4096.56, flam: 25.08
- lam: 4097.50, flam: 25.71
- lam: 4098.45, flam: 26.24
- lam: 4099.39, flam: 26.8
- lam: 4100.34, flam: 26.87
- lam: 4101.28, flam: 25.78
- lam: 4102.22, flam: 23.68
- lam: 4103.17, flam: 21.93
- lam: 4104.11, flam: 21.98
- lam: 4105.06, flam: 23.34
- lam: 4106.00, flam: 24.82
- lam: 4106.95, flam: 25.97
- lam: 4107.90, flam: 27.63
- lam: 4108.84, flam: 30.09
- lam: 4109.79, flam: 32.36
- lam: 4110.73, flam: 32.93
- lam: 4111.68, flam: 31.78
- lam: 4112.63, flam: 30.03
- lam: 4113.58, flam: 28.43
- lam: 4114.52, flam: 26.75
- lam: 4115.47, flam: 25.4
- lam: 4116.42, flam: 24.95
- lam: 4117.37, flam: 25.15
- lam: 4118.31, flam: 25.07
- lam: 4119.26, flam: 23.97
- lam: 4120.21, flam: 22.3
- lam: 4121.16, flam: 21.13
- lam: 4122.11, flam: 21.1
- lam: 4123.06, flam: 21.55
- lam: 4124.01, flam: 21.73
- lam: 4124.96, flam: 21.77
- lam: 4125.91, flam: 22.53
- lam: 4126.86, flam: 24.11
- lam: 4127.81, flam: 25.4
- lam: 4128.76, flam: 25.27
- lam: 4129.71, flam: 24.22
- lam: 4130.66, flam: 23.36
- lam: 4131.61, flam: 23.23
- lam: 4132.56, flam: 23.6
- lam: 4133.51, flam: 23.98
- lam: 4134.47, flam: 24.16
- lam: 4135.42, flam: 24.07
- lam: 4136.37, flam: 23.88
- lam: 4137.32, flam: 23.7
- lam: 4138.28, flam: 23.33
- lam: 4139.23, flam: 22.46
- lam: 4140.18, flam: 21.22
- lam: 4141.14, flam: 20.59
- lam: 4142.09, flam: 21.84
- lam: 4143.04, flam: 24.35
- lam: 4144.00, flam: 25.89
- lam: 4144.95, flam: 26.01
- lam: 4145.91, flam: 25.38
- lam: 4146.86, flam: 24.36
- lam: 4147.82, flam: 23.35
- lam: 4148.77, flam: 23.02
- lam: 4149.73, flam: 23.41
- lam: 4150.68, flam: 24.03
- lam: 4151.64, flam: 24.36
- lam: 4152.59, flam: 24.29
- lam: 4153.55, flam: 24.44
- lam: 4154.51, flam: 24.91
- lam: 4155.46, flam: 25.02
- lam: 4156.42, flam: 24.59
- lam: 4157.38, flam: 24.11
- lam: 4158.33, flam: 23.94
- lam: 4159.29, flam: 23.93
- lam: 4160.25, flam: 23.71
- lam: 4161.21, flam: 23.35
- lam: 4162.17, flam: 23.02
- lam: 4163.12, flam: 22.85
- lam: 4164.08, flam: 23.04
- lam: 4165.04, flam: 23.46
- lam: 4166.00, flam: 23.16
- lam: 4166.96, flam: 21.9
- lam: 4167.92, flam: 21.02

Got -0.94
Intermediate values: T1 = 0.81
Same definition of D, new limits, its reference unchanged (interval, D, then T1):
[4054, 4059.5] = -0.10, 0.98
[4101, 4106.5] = -0.70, 0.85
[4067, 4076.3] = -0.56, 0.88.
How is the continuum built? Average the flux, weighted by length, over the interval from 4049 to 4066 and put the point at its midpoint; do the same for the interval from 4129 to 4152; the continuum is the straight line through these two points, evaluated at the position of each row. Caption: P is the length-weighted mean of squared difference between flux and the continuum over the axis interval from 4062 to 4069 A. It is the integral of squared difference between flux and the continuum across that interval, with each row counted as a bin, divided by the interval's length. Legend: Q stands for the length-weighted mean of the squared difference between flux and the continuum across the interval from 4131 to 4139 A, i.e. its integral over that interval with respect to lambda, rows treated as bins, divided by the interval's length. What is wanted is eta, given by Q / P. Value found 0.2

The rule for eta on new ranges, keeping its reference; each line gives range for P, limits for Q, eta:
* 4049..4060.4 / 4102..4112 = 15.3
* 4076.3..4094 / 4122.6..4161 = 0.6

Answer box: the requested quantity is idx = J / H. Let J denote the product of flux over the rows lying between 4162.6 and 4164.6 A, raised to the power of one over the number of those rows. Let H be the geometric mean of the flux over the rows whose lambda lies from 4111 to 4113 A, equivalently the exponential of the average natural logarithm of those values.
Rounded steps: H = 31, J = 22.9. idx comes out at 0.74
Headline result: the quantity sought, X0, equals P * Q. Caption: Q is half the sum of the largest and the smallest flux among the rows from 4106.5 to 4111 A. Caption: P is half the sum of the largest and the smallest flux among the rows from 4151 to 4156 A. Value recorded 726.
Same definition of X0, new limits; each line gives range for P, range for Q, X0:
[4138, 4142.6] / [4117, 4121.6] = 508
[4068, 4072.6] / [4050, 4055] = 611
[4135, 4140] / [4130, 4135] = 551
